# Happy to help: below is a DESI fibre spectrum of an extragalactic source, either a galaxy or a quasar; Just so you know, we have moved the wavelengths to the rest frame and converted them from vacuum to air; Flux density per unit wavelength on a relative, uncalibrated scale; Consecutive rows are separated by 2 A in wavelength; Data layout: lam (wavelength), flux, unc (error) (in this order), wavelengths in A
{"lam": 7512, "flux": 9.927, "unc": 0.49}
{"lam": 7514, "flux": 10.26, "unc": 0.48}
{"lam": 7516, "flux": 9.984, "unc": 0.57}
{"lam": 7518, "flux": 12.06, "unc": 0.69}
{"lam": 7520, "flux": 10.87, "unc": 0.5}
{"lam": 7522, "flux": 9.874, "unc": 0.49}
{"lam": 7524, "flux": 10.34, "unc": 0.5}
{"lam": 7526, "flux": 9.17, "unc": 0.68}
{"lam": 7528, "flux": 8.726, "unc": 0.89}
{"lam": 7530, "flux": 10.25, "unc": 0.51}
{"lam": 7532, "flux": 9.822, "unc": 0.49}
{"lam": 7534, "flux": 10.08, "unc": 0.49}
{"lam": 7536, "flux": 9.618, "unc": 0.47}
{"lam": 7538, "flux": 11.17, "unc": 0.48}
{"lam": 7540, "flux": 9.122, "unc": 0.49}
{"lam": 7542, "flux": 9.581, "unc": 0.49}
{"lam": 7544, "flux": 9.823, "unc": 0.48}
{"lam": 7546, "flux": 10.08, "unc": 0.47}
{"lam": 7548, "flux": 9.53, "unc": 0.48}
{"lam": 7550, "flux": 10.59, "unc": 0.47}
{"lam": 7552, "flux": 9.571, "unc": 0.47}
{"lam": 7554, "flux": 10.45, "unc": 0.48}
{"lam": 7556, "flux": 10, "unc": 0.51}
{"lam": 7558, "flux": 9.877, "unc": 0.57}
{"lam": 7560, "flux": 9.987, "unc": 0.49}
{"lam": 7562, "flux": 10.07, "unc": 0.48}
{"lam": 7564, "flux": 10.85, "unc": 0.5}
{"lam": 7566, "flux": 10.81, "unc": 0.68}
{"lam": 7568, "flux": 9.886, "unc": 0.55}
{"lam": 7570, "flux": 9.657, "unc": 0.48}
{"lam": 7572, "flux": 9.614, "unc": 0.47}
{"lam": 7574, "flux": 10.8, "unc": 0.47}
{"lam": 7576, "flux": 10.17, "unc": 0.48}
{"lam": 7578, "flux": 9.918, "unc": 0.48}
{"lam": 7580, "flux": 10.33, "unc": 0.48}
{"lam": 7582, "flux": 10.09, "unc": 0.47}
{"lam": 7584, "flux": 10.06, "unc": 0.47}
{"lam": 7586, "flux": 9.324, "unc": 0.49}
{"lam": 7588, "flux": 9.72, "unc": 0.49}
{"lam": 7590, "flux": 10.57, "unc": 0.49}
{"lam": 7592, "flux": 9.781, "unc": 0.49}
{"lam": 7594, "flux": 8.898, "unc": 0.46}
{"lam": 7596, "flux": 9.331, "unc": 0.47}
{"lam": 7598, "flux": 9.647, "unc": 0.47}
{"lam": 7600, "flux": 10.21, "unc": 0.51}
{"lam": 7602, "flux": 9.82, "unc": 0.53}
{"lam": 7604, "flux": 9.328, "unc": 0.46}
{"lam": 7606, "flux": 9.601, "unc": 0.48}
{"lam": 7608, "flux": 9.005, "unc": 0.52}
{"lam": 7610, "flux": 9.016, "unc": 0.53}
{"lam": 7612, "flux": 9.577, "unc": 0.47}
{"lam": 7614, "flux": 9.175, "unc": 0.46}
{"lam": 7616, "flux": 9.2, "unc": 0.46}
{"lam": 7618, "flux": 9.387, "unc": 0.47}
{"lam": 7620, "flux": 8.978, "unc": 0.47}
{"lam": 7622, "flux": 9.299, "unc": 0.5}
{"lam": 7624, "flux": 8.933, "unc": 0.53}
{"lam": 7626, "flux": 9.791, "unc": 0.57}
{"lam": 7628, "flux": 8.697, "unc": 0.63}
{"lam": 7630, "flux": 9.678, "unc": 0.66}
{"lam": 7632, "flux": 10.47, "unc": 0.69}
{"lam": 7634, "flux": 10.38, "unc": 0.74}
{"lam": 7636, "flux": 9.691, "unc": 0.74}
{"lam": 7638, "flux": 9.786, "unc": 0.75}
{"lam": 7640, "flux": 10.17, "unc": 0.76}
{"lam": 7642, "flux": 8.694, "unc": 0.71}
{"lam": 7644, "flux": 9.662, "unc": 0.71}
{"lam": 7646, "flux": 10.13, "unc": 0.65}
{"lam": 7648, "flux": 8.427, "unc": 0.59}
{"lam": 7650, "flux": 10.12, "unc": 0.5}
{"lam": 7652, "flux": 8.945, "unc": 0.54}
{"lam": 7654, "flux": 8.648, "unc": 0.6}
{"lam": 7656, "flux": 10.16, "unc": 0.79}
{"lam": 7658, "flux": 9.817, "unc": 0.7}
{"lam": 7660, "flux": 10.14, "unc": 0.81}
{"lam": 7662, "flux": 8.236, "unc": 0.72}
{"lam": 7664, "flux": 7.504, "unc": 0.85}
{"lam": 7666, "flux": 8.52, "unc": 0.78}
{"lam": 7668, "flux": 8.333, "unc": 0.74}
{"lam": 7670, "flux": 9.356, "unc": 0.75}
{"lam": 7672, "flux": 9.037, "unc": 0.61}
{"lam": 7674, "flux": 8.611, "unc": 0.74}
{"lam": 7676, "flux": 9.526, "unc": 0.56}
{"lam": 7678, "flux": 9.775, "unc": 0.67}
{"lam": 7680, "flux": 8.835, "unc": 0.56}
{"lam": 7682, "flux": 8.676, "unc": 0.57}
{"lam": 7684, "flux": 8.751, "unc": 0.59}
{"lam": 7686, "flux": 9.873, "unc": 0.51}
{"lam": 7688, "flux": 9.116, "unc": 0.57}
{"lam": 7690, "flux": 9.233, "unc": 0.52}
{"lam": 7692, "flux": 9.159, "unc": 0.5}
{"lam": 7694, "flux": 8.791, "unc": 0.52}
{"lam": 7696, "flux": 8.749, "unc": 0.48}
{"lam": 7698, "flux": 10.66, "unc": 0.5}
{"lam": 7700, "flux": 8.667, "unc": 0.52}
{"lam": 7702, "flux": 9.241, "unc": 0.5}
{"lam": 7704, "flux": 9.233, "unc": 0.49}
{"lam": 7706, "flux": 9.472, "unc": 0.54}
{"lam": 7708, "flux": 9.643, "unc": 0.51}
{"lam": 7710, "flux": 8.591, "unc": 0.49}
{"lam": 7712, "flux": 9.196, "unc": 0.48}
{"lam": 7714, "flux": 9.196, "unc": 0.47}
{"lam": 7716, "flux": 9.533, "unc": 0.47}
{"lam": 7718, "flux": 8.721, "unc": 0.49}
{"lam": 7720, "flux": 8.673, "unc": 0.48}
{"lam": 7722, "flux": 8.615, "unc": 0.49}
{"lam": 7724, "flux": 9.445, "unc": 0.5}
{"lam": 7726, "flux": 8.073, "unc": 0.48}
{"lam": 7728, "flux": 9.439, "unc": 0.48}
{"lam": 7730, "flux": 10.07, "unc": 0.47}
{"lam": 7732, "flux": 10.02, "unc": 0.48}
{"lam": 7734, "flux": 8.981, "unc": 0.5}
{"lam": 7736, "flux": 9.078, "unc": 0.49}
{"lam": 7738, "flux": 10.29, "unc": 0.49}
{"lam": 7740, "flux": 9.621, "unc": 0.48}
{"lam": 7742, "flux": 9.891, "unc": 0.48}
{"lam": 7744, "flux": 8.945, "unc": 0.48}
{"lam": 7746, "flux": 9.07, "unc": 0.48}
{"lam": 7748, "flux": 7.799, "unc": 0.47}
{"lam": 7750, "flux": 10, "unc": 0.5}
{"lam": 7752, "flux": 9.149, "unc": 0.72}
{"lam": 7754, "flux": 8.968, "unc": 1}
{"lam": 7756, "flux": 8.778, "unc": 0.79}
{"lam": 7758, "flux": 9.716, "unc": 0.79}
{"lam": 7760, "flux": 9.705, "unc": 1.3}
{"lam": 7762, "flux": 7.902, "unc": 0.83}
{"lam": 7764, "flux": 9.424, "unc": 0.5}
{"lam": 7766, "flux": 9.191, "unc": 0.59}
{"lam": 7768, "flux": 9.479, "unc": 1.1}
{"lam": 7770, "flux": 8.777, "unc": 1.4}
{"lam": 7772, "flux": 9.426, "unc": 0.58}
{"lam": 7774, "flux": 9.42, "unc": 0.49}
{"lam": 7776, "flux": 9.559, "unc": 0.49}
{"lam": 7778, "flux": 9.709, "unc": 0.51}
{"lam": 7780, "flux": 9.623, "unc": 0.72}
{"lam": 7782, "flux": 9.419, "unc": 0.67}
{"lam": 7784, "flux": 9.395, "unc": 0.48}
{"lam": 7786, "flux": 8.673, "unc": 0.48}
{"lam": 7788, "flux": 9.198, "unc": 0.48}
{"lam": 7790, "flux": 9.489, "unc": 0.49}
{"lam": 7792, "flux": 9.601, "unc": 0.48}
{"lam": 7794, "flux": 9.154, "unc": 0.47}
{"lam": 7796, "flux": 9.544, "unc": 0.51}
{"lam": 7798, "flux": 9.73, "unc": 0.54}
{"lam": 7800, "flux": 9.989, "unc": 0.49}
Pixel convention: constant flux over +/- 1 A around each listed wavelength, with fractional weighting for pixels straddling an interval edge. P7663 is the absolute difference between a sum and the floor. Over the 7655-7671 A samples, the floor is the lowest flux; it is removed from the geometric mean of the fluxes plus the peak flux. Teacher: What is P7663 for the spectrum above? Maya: 11.6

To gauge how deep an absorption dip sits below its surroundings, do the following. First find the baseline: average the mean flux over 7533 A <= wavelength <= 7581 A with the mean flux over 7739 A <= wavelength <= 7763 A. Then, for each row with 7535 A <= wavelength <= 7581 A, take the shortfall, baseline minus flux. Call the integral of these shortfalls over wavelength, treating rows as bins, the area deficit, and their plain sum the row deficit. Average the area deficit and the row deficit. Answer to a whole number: -16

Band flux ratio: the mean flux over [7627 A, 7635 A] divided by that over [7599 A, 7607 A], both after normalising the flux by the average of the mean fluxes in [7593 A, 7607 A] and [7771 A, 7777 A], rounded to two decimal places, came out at 1.01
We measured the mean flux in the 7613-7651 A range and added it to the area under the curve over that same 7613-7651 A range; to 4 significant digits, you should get 370.8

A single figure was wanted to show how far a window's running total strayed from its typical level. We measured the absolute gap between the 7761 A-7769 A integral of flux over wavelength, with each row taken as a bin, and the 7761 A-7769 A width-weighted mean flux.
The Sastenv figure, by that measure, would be 63.0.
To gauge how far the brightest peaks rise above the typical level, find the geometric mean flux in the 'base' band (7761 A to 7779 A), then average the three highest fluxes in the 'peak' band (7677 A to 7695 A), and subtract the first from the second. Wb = 0.43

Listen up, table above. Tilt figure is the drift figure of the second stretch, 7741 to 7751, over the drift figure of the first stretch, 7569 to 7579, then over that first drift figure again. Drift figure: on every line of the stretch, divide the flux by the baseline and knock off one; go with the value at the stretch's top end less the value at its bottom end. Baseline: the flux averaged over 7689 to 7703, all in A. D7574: 15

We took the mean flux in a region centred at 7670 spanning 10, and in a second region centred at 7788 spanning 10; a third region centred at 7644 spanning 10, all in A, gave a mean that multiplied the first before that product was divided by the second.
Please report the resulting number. 8.9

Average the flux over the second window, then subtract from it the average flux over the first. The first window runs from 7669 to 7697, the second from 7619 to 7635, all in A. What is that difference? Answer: 0.4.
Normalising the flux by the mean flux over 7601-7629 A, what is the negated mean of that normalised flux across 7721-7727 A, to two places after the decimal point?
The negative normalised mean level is -0.94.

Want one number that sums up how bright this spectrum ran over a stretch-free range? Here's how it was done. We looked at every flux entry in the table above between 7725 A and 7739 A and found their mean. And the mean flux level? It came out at 9.42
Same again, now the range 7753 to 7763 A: 9.01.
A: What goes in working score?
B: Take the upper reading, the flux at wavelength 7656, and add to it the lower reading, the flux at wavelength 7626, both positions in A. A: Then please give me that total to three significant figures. 20.0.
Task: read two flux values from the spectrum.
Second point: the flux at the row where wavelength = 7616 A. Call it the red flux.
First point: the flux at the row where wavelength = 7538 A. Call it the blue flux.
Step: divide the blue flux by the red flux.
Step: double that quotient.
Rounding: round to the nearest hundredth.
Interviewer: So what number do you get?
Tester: 2.43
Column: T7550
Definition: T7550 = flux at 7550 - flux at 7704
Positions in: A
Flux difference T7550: 1.4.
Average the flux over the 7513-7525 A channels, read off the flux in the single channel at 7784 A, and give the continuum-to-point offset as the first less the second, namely 1.2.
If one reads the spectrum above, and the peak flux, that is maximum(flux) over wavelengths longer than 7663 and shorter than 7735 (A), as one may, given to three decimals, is 10.660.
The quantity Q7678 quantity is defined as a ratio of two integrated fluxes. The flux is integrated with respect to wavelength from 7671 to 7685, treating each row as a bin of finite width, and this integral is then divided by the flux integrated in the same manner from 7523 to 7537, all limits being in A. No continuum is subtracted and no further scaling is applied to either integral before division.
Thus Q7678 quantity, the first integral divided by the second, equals 0.93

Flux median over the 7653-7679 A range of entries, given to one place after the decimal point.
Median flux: 9.0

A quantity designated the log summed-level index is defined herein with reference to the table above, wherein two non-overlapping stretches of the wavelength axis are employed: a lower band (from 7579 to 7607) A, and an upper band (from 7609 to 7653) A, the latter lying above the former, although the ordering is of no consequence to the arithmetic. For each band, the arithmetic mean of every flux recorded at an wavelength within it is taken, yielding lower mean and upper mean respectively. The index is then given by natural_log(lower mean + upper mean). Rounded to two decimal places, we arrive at 2.96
